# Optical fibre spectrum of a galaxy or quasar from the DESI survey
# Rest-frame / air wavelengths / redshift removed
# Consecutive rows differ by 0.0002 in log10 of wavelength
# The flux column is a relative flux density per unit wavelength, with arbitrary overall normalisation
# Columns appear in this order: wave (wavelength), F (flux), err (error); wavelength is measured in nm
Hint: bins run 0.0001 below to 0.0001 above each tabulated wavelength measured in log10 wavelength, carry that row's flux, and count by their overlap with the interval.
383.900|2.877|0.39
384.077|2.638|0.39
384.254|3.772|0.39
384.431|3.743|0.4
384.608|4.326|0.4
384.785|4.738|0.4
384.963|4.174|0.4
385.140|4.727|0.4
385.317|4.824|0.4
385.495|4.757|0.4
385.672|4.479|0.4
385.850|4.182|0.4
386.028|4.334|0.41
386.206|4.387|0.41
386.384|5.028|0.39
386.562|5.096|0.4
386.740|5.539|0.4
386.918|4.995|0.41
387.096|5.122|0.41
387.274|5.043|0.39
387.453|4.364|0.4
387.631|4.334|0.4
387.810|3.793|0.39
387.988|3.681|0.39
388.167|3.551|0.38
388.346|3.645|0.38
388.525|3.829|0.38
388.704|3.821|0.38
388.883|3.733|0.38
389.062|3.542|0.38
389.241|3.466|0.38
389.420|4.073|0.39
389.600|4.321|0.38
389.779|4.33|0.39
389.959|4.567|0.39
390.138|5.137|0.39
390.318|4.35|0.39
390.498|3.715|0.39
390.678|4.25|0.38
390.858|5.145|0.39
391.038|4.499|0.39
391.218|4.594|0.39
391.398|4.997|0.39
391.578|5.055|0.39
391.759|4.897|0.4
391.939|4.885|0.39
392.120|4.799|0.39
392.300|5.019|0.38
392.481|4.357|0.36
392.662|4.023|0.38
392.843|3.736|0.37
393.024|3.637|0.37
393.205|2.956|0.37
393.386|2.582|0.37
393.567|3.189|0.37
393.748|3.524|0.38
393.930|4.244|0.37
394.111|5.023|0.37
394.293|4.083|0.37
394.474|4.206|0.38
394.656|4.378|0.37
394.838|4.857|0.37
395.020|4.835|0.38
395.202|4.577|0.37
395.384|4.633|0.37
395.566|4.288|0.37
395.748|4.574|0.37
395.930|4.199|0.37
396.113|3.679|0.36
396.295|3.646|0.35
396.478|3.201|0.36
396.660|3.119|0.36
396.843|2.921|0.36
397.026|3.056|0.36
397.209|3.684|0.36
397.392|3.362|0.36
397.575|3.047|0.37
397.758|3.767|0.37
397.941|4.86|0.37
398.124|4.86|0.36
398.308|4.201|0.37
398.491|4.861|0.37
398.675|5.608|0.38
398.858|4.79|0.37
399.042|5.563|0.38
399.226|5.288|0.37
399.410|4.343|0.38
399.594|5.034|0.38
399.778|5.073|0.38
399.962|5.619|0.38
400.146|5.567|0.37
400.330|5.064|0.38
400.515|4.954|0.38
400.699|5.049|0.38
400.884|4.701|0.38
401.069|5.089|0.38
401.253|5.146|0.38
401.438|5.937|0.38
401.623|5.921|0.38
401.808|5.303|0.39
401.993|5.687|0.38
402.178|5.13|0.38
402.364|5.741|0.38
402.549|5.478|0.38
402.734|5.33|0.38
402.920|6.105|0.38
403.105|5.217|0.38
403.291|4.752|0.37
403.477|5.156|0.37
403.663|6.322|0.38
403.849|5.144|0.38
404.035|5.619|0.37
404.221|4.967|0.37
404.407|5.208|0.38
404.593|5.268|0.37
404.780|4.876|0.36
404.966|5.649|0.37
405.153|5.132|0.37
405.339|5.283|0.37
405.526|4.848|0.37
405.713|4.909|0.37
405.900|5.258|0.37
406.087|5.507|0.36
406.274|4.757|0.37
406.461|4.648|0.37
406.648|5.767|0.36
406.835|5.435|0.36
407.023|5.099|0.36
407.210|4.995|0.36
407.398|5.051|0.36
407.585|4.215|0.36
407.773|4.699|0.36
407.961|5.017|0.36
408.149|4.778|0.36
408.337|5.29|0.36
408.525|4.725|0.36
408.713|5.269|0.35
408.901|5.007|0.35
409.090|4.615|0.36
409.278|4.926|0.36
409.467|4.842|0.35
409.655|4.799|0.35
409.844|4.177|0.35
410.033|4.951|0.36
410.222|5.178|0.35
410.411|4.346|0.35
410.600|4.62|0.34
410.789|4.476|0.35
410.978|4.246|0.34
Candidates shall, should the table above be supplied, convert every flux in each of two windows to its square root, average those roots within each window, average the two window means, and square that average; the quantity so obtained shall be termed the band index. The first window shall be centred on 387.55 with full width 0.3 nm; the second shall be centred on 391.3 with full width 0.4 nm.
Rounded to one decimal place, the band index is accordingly 4.6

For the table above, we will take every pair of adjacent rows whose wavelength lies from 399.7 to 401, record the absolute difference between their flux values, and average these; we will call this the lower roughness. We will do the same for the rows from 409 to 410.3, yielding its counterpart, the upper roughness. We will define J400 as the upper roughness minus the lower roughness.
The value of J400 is 0.07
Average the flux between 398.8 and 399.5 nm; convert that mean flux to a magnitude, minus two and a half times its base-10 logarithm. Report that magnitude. -1.75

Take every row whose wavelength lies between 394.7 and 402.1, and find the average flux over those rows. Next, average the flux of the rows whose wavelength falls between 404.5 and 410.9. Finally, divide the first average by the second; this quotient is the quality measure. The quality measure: 0.93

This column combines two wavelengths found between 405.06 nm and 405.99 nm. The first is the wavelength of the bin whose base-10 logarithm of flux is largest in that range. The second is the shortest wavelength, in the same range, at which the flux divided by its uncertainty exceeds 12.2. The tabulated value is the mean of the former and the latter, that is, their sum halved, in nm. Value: 405.25 nm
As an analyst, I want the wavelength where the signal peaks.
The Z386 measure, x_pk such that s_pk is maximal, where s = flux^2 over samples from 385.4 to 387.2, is 386.740 nm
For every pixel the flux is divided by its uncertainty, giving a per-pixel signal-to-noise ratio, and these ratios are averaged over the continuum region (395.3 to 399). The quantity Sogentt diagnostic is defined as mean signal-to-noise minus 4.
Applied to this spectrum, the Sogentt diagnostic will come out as 7.0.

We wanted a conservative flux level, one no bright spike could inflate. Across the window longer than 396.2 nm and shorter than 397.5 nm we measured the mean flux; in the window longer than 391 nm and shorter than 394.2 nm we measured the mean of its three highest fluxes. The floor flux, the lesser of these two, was 3.3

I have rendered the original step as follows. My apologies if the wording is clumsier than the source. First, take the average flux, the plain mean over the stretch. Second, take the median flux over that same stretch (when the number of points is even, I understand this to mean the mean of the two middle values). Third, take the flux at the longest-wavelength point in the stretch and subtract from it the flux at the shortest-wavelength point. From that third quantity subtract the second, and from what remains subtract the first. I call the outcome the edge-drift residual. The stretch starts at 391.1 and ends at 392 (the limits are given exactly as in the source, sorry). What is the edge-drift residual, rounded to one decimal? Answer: -9.5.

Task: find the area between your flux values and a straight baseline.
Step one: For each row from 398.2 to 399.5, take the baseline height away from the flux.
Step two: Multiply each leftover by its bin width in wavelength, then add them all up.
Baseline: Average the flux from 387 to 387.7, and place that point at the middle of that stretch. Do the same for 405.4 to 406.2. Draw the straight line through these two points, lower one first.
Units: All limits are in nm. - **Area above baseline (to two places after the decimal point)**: -0.03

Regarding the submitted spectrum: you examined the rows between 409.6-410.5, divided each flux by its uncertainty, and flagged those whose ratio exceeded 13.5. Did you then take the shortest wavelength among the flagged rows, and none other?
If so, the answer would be 409.655 nm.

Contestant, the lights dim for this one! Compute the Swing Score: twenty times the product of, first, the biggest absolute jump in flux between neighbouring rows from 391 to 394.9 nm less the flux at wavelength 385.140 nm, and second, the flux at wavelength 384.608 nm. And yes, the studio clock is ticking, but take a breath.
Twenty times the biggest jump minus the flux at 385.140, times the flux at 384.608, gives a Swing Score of -328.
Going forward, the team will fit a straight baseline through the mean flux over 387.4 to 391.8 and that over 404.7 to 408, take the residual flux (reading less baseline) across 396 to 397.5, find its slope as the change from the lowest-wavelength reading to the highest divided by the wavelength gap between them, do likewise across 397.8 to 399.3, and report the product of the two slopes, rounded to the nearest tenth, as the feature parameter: -0.1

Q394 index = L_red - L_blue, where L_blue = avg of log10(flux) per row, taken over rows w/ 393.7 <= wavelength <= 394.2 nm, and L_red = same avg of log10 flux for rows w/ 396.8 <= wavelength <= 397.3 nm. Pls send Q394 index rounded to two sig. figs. -0.12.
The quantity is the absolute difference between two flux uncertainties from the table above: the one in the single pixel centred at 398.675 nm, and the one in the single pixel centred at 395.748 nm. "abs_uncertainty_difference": 0.010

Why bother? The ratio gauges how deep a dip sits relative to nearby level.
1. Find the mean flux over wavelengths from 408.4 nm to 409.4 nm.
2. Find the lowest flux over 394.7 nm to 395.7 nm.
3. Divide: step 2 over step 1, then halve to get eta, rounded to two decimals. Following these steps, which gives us 0.44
